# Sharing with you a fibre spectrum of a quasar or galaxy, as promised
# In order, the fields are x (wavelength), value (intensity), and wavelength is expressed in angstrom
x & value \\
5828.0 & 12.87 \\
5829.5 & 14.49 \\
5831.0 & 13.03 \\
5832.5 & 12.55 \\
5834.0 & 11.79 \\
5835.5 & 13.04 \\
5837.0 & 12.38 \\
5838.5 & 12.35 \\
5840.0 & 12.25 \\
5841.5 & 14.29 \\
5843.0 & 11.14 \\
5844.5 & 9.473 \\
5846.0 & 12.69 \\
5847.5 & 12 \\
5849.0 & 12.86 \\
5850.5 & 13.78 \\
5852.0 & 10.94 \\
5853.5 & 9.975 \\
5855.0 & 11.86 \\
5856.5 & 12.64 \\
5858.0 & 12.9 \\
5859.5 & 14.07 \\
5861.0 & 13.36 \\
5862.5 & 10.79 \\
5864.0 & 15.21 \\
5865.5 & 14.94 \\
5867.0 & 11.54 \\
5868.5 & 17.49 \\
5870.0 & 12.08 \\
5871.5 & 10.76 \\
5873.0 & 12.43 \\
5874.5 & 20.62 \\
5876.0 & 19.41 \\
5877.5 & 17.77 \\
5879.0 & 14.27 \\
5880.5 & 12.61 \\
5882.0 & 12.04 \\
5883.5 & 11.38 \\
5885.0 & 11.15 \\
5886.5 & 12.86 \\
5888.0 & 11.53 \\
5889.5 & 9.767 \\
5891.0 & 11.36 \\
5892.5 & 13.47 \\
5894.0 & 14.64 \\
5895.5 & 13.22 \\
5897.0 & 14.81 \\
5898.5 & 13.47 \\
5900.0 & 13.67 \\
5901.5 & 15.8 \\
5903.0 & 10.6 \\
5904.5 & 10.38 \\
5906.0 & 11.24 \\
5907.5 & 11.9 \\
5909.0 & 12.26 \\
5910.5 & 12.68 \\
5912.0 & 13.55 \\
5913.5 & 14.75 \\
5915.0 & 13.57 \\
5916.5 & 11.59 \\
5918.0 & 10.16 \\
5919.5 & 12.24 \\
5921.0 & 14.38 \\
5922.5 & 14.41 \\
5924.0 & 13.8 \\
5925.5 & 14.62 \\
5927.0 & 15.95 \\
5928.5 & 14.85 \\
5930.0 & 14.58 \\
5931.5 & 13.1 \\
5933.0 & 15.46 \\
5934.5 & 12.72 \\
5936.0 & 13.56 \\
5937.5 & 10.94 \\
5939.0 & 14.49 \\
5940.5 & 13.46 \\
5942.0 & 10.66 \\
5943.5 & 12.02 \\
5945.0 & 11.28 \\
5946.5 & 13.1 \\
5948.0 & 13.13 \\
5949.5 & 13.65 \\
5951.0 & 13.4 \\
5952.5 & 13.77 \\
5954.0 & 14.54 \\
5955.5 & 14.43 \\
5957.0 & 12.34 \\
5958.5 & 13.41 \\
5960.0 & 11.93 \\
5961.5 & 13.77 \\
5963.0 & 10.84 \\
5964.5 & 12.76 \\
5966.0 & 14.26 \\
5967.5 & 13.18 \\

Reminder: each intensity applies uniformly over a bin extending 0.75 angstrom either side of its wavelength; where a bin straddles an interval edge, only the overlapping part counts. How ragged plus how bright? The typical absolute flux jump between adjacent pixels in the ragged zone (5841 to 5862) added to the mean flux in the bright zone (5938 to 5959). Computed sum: 14.6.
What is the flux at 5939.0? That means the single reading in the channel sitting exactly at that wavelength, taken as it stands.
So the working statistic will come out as 14.49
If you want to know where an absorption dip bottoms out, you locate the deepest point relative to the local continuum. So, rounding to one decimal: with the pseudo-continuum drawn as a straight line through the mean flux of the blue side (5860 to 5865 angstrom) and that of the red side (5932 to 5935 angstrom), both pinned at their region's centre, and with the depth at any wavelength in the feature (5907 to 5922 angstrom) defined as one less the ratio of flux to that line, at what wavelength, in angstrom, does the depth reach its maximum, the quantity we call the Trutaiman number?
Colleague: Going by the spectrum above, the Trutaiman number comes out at 5918.0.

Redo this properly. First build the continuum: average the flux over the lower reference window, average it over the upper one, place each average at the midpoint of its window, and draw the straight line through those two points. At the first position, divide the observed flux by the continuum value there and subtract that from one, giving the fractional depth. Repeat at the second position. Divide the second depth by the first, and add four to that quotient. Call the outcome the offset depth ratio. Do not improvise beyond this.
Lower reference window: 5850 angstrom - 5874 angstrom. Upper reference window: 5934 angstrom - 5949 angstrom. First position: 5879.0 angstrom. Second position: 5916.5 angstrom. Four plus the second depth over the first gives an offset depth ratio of 3.3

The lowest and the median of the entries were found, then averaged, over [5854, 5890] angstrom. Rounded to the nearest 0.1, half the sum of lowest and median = 11.2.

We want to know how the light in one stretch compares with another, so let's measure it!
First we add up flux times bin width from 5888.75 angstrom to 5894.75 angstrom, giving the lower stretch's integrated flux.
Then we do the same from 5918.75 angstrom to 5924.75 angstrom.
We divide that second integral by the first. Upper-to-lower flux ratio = 1.11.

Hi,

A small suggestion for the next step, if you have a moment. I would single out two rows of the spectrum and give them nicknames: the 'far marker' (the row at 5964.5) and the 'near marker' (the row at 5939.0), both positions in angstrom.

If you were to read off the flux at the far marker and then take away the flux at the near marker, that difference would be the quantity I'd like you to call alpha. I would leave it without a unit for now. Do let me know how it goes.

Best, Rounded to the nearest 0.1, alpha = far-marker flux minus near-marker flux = -1.7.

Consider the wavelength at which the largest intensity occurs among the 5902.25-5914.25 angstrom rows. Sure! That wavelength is 5913.5 angstrom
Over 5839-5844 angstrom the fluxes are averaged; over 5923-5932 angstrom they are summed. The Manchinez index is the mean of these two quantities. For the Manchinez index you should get 50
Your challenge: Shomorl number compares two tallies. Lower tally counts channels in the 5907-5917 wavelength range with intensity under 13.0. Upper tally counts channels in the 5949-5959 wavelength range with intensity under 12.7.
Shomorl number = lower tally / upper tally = 4.0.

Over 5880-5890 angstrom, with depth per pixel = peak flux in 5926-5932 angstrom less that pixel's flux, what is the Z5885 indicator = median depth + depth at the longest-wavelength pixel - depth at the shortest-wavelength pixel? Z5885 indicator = 7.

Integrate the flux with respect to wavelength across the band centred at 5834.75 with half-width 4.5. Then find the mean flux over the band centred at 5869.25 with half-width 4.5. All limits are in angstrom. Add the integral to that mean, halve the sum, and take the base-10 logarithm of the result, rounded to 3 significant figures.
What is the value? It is 1.80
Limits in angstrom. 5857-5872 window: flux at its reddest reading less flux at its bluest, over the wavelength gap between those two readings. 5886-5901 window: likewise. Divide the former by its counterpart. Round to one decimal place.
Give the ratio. -2.6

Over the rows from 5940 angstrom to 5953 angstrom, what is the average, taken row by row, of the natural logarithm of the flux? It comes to 2.54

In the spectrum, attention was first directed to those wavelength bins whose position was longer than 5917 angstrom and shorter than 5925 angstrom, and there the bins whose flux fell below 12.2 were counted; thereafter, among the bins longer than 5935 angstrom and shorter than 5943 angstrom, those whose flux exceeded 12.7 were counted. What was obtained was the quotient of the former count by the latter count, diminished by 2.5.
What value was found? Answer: -2.2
